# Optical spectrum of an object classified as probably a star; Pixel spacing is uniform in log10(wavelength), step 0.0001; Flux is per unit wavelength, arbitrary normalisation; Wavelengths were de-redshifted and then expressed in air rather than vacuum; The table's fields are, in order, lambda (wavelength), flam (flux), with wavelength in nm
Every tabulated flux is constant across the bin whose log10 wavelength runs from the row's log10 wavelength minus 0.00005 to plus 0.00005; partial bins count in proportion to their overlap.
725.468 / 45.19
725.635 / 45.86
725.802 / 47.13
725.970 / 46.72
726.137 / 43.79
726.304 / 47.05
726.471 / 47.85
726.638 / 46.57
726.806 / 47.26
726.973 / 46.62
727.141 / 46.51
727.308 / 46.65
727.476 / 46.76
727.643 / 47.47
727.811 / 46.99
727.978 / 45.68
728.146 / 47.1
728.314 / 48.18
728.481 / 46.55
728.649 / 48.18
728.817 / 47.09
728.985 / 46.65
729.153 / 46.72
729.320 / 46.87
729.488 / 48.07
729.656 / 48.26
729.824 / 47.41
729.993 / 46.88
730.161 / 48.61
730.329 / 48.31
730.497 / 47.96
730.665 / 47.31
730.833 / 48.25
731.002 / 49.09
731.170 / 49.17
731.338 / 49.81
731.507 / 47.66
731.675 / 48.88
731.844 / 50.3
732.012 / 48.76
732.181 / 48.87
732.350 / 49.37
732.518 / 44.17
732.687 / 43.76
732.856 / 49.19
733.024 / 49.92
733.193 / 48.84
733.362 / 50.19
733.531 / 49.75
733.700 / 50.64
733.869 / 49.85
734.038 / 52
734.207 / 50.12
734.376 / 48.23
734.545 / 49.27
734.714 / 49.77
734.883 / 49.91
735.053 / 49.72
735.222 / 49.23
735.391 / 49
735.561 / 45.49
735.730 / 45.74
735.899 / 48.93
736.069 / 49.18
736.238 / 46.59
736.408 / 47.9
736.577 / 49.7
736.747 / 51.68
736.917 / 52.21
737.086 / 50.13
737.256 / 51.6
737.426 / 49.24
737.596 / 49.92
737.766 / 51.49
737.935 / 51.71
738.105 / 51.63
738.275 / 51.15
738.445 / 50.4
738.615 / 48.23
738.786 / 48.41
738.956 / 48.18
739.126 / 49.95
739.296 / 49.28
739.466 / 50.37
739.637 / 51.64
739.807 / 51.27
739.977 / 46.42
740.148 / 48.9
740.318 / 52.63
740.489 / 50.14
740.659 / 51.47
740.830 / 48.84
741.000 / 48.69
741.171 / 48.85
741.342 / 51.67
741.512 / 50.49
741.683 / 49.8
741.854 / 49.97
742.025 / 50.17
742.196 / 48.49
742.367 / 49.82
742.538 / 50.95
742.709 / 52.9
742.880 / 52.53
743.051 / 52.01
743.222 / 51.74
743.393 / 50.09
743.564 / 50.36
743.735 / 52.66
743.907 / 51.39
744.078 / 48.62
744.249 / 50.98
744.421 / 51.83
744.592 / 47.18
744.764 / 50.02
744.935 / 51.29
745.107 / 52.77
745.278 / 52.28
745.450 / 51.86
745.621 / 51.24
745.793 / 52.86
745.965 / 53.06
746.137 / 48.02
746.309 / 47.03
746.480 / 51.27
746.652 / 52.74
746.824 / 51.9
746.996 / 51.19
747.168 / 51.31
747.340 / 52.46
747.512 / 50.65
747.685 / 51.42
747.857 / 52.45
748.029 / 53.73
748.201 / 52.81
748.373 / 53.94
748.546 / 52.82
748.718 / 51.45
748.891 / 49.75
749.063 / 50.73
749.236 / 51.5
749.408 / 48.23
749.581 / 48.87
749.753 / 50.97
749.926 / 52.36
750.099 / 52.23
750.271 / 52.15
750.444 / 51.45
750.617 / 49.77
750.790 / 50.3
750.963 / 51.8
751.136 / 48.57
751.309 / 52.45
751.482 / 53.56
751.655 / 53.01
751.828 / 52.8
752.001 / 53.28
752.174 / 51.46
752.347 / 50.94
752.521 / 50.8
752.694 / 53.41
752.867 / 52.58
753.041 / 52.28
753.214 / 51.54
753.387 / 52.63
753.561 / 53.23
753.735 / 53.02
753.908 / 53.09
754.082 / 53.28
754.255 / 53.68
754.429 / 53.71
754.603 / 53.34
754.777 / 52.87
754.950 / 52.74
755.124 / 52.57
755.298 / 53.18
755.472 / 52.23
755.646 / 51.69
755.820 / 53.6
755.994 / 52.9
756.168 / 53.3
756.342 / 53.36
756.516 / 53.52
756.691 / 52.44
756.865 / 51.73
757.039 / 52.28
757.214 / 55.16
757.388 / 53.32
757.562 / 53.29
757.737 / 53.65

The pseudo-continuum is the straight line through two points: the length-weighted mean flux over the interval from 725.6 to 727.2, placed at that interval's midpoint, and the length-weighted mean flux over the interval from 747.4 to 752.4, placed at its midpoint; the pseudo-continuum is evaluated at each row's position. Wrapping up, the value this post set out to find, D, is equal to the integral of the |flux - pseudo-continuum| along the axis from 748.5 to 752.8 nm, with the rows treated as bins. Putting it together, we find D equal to 5.0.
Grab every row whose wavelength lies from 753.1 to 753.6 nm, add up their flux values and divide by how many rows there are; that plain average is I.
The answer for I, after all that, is 52.5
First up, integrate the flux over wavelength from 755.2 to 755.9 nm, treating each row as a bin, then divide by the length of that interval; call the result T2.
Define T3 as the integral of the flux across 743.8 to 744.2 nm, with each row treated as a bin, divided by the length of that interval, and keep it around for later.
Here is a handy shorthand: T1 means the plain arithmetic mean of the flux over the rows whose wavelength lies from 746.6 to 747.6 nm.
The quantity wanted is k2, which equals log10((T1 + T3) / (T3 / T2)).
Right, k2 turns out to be 2.03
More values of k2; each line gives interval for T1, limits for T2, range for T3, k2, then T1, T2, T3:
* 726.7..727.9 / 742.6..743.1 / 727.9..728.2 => 2.02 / 47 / 52.5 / 46.3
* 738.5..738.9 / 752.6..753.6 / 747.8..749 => 2.00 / 48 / 52.6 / 52.4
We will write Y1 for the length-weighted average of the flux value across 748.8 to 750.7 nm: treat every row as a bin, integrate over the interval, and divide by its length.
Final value 50.7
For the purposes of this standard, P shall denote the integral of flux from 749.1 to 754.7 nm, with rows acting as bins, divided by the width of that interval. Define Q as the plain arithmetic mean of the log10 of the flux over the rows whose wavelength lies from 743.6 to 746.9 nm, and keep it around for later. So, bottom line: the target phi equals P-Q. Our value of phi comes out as 50.2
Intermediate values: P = 52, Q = 1.707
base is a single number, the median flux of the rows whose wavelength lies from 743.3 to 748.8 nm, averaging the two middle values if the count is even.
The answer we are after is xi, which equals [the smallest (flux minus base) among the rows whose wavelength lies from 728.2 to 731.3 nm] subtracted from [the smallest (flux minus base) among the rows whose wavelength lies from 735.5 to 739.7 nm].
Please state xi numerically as -1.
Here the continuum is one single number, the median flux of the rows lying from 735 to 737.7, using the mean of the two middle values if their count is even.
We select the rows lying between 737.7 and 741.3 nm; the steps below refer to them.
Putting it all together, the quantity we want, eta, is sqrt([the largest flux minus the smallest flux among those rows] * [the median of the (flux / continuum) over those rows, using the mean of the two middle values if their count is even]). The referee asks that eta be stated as 2.51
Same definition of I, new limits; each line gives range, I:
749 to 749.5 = 50.2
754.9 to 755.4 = 52.8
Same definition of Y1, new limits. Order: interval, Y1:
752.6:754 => 52.7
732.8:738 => 49.6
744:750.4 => 51.3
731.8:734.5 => 49.0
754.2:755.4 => 53.1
